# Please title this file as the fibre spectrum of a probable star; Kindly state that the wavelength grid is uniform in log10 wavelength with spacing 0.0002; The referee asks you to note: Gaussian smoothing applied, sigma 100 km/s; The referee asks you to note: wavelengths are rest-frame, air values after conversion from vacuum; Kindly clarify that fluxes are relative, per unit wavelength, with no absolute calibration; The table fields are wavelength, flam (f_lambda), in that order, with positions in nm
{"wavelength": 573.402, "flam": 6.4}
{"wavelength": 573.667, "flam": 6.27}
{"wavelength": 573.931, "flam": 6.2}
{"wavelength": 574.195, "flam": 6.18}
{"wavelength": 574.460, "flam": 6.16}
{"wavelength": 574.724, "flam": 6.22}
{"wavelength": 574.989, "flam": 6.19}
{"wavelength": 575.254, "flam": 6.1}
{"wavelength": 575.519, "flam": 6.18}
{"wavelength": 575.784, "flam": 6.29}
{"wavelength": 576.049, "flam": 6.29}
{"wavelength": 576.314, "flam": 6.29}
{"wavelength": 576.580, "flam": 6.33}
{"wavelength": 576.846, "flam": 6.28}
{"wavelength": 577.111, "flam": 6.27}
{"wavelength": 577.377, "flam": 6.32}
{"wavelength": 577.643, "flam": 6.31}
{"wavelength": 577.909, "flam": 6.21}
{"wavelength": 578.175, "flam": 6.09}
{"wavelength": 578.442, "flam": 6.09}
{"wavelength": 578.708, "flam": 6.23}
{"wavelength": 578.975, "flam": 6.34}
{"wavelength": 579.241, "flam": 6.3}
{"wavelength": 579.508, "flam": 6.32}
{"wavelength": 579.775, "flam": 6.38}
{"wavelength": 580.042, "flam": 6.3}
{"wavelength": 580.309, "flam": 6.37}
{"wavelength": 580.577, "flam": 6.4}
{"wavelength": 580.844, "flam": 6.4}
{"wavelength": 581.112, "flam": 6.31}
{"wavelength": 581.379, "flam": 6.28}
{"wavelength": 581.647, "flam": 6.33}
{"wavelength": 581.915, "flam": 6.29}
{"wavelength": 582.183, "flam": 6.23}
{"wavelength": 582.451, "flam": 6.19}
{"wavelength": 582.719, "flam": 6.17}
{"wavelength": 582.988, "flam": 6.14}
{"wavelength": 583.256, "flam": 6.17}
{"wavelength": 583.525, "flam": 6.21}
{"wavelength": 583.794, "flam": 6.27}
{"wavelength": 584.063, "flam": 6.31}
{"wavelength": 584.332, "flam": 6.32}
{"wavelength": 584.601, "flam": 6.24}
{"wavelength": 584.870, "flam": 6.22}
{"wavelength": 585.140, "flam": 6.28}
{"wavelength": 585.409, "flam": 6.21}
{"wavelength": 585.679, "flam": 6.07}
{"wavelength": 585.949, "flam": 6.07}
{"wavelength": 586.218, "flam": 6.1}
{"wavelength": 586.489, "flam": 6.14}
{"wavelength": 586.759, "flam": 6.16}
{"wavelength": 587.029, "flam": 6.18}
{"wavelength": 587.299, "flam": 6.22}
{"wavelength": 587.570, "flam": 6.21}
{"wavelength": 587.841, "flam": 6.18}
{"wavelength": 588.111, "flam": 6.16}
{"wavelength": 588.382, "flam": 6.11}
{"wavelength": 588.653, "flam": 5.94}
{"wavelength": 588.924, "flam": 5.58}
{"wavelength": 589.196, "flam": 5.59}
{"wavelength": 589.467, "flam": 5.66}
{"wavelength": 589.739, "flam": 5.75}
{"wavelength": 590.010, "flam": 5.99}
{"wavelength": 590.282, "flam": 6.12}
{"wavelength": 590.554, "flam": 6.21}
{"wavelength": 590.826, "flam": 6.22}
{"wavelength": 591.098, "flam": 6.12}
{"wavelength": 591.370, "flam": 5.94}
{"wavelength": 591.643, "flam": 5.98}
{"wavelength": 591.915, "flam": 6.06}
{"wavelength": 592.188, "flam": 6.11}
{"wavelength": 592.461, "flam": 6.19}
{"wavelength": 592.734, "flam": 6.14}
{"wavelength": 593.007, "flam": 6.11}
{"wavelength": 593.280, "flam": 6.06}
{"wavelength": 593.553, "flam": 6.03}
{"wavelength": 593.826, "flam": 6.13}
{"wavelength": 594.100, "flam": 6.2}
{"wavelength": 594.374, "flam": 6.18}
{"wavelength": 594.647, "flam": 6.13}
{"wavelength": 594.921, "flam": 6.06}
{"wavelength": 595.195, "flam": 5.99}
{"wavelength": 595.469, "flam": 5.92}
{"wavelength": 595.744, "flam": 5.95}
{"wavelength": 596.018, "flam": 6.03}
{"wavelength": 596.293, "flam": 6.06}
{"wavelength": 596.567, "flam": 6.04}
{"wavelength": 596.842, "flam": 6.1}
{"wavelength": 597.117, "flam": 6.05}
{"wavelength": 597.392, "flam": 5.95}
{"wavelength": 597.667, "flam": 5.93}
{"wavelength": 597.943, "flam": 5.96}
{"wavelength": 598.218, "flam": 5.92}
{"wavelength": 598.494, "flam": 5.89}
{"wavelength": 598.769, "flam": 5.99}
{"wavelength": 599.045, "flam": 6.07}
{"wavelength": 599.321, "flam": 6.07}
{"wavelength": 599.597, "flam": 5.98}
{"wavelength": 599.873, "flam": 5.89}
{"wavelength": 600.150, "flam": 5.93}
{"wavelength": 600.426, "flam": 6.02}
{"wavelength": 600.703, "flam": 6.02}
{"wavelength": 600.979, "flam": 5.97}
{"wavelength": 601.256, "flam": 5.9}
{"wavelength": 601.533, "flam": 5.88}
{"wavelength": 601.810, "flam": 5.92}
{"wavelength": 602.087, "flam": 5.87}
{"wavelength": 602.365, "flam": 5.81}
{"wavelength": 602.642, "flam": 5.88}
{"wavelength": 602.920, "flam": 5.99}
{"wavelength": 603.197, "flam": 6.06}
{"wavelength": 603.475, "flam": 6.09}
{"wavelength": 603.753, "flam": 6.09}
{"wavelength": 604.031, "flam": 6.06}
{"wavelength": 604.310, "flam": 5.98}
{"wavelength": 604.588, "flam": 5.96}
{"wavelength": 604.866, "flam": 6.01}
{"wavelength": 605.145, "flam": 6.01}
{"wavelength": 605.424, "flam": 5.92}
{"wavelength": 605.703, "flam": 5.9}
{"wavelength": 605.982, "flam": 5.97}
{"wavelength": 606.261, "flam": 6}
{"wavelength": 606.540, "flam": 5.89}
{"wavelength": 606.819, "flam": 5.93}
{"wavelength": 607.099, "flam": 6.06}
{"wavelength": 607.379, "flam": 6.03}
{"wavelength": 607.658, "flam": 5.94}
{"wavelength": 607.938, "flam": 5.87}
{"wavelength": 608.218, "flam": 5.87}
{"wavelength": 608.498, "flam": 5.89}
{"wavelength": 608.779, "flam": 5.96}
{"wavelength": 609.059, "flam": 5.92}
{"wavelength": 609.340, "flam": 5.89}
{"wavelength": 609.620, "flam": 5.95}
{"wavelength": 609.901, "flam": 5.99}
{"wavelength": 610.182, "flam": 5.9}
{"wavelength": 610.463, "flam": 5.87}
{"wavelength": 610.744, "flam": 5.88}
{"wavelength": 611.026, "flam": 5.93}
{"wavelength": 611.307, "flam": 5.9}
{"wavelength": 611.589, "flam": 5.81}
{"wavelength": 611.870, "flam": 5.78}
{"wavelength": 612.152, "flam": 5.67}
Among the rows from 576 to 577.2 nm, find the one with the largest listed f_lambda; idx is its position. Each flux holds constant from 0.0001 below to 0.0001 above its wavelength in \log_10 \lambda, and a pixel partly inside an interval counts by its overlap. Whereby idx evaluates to 576.580 nm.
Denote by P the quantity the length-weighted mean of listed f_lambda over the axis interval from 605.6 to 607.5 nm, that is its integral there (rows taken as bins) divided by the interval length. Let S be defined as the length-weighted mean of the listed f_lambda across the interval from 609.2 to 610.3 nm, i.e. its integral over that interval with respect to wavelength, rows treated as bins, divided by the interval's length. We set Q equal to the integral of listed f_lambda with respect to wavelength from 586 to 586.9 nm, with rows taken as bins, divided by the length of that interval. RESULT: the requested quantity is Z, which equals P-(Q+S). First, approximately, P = 5.97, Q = 6.13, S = 5.94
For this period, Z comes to -6.10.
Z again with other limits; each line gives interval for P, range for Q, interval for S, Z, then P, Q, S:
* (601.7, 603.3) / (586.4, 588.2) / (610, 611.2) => -6.16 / 5.92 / 6.18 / 5.90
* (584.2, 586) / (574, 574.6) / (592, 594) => -6.08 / 6.21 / 6.18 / 6.11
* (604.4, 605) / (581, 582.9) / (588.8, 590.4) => -6.04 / 5.99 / 6.25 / 5.78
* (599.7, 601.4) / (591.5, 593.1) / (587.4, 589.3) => -6.11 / 5.96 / 6.09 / 5.98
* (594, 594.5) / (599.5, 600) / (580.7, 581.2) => -6.11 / 6.19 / 5.93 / 6.36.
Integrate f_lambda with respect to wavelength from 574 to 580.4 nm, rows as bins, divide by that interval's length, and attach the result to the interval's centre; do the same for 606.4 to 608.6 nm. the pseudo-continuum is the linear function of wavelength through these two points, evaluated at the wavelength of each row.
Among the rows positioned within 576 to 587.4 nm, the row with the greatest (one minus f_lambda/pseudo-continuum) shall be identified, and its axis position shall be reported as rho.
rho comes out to 578.175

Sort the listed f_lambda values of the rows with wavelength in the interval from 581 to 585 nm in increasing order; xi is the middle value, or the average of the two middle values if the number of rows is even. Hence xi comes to 6.24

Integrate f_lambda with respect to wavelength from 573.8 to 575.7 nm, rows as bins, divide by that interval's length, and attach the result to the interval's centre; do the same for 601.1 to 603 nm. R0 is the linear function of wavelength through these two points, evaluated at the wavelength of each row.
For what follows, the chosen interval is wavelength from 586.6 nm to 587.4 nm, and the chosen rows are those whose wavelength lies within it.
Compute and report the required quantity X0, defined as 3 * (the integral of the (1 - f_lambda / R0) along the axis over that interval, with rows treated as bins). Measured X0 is -0.054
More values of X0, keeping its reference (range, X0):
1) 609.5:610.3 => -0.059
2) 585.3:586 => -0.019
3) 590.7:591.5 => -0.035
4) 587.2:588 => -0.063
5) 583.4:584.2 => -0.072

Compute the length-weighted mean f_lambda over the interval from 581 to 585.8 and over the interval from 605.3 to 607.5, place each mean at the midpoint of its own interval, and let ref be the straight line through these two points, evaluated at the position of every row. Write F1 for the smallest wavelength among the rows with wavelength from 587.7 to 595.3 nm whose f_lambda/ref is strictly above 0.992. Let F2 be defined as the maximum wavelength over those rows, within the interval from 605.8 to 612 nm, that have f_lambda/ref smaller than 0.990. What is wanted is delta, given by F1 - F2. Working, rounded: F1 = 587.841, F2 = 611.870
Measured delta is -24.03 nm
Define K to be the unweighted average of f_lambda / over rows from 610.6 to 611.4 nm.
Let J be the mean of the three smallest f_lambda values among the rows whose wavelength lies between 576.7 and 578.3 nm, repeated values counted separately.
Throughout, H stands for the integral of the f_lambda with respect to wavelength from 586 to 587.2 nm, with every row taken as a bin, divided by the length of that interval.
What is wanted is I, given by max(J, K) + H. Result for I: 12.3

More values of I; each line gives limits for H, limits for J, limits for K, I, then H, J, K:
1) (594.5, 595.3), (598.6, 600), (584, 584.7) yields 12.4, 6.07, 5.95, 6.29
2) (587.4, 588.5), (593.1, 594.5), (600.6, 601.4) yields 12.2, 6.17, 6.07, 5.96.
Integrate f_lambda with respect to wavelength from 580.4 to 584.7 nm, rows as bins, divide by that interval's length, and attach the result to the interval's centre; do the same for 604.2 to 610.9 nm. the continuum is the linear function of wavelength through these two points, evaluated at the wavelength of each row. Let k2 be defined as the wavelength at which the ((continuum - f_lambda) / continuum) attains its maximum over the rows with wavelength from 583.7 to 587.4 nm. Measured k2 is 585.679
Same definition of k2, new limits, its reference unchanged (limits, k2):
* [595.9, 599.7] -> 598.494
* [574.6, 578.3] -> 575.254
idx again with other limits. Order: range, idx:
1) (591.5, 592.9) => 592.461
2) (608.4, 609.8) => 608.779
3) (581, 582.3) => 581.647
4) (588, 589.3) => 588.111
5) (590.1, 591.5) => 590.826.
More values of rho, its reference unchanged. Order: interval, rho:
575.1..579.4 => 575.254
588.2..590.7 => 588.924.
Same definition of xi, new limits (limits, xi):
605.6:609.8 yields 5.93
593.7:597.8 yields 6.05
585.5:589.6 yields 6.11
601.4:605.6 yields 5.98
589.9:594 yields 6.11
